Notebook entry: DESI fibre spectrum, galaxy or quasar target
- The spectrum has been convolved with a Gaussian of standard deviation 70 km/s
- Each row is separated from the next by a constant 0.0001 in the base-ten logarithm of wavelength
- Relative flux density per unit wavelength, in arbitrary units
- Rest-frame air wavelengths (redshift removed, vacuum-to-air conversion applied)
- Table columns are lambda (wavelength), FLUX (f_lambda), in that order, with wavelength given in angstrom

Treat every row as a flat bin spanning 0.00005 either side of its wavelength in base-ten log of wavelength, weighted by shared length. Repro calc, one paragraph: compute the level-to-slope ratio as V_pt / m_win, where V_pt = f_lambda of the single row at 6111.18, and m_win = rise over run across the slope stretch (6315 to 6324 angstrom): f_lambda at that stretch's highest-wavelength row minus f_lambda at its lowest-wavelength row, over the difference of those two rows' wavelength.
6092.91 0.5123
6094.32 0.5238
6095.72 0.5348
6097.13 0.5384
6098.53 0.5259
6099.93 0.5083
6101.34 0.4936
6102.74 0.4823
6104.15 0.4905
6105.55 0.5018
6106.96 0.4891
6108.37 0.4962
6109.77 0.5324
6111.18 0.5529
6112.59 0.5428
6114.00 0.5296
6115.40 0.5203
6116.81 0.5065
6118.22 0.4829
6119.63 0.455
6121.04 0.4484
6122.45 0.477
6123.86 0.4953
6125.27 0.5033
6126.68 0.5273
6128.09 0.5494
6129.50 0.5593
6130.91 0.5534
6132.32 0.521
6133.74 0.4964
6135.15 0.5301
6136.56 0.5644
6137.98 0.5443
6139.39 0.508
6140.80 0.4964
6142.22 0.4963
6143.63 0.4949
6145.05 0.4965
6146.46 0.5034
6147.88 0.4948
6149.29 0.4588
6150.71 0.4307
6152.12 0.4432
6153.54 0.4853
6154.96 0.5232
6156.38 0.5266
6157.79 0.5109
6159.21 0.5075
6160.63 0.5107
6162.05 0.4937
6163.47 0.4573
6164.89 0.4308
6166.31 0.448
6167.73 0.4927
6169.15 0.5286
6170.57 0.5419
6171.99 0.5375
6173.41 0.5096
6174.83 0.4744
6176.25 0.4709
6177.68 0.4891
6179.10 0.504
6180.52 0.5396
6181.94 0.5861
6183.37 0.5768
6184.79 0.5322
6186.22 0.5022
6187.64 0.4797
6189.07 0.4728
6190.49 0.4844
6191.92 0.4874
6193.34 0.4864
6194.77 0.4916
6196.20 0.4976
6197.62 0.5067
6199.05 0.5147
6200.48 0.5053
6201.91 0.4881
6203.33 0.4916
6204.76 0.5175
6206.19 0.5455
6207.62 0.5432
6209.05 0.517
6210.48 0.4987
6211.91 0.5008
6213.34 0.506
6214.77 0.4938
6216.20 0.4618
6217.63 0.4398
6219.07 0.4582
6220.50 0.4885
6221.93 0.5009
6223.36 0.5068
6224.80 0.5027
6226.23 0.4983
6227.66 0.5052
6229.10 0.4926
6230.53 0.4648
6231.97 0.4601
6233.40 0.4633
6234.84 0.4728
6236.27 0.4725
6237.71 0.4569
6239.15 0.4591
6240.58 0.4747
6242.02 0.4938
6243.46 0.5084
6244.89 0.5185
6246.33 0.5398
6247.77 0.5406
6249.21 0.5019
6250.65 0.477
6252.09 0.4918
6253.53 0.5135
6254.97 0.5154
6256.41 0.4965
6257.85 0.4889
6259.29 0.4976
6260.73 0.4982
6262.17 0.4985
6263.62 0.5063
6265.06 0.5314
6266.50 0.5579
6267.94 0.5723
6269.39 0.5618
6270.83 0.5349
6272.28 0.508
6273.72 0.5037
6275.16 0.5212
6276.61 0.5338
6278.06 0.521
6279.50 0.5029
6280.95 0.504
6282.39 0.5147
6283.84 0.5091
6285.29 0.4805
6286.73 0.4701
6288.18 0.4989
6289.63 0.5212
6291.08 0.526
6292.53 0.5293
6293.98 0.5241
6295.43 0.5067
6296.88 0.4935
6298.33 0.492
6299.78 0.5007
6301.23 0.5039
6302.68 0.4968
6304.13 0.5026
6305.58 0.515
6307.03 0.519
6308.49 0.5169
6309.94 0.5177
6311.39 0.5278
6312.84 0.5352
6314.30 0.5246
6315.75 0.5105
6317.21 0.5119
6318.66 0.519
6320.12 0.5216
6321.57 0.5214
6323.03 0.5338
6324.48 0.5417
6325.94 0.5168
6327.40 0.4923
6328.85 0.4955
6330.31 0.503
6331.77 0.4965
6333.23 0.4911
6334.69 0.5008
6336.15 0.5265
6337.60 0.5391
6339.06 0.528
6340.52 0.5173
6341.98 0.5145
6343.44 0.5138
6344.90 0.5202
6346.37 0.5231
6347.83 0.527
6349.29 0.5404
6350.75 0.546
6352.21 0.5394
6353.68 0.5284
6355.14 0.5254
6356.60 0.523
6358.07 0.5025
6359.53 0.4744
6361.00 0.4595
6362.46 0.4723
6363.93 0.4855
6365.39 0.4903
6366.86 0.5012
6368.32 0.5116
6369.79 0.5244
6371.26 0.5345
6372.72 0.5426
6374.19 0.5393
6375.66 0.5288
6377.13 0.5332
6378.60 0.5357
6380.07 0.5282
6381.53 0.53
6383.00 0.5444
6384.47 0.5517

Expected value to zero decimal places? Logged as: 173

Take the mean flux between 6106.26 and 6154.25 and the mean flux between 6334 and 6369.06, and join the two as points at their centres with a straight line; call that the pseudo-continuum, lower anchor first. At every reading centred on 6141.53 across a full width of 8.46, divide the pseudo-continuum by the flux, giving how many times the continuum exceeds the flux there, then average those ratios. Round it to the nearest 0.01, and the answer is 1.00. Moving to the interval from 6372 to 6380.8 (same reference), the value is 0.96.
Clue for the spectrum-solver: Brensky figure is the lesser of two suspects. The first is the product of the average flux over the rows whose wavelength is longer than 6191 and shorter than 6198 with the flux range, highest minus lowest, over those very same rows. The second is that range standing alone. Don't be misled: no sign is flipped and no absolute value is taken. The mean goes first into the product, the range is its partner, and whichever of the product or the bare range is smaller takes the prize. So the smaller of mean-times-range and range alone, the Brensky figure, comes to 0.010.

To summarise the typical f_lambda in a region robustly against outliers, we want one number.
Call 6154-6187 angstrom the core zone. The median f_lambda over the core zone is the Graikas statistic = 0.510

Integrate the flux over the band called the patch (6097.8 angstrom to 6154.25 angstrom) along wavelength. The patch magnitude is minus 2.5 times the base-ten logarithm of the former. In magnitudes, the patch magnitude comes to -3.6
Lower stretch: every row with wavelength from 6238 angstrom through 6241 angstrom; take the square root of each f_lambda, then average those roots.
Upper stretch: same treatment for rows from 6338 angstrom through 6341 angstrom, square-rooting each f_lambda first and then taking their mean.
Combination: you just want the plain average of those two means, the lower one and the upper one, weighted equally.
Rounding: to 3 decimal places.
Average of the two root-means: 0.703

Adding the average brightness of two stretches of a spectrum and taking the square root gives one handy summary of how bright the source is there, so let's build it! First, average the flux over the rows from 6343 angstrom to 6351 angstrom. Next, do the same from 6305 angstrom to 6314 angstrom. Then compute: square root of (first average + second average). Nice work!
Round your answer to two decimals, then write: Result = 1.02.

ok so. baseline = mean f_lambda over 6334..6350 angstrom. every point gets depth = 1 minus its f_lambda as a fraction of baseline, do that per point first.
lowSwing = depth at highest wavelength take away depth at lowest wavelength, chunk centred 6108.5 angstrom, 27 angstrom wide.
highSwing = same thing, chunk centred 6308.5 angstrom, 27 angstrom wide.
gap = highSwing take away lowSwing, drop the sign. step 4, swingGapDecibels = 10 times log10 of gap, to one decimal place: -7.1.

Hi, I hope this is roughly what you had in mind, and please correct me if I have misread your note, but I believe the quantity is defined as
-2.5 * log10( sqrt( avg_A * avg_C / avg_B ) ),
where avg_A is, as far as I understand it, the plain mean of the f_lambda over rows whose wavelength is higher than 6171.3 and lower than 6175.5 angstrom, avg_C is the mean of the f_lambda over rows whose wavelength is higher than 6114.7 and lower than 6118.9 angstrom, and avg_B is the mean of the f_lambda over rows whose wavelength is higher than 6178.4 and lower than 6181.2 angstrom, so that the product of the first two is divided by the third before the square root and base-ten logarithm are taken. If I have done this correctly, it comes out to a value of 0.39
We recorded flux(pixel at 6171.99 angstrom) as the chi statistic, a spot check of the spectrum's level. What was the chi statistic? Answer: 0.5375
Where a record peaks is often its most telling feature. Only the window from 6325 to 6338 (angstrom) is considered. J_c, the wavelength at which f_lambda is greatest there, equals 6337.60 angstrom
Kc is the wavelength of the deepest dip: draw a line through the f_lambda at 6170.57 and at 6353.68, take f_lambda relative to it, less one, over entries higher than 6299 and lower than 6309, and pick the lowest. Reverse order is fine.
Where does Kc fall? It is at 6302.68 angstrom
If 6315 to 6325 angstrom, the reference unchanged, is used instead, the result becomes 6315.75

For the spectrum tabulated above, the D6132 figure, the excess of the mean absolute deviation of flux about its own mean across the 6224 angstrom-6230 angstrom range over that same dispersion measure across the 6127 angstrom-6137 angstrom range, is -0.016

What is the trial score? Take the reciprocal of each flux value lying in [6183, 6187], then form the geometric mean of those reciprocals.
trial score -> 1.86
